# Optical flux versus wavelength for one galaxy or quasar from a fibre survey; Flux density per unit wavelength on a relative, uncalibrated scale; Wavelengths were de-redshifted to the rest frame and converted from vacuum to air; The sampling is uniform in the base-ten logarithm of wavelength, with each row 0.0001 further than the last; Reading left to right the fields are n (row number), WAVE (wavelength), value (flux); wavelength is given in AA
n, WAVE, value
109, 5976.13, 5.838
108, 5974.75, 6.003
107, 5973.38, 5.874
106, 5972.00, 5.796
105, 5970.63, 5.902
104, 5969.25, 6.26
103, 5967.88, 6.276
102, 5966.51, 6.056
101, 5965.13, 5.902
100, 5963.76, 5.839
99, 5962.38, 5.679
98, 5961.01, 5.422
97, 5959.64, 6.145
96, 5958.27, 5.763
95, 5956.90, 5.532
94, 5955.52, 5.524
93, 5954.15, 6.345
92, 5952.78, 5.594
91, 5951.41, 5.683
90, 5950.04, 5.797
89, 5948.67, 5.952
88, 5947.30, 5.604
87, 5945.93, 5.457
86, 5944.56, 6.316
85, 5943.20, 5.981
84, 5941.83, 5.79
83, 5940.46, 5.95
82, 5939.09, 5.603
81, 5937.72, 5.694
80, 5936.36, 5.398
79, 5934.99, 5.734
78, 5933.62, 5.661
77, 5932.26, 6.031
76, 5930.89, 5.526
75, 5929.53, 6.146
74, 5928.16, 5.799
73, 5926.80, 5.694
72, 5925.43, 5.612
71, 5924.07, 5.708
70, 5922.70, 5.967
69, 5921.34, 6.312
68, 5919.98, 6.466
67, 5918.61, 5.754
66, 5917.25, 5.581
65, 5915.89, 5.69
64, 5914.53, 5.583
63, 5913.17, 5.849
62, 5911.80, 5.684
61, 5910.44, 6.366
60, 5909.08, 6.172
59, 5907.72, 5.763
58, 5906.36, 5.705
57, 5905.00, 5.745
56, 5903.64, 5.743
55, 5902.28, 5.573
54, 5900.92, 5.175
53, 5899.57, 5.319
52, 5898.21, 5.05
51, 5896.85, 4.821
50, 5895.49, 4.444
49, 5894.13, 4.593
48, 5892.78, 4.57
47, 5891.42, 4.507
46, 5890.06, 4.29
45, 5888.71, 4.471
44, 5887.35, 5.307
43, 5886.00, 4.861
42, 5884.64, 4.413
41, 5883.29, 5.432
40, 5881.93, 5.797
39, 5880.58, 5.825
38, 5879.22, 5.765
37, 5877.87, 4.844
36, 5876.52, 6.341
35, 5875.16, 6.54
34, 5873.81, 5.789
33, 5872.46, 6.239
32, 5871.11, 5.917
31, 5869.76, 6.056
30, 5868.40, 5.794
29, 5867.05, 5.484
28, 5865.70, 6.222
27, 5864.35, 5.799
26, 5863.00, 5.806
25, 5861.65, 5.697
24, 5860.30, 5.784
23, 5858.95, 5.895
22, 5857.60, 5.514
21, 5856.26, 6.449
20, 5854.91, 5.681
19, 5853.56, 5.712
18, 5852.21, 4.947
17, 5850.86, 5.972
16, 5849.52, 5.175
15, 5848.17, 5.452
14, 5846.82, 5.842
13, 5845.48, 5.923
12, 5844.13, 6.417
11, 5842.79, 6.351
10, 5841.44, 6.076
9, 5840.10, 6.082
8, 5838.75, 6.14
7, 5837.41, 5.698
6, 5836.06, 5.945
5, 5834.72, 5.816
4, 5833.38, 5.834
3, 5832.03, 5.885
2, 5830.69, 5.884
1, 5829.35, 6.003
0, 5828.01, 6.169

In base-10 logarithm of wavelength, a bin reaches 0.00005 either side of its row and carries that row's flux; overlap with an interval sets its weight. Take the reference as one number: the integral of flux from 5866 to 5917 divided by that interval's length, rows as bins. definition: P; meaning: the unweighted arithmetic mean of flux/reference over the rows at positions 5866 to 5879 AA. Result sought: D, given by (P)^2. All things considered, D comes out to 1.17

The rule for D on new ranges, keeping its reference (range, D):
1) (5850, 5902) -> 1.00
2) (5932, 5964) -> 1.12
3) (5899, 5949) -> 1.13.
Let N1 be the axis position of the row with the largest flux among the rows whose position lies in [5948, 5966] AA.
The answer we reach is 5954.15 AA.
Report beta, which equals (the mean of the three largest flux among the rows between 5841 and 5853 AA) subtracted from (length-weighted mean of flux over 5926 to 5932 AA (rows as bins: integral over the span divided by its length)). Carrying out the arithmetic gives -0.48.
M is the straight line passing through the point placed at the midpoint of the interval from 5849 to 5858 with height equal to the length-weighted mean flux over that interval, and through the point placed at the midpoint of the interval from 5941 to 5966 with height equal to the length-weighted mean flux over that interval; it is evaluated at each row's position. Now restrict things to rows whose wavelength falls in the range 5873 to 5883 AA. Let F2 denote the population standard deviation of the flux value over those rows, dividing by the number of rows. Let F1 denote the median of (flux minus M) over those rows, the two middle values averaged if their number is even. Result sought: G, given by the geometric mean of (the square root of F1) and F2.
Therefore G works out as 0.405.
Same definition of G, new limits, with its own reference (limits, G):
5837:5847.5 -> 0.390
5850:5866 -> 0.354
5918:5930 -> 0.237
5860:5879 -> 0.383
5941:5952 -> 0.144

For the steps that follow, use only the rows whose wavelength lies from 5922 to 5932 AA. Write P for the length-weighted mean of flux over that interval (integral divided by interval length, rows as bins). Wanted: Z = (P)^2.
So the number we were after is 33.5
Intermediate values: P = 5.79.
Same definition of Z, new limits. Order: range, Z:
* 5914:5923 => 35.0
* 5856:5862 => 34.1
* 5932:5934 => 34.3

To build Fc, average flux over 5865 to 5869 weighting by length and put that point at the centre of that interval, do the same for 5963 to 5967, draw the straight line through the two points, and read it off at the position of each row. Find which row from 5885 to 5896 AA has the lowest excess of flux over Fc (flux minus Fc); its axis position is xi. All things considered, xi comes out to 5890.06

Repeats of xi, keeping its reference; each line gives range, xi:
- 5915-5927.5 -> 5917.25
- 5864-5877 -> 5867.05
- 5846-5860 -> 5852.21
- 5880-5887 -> 5884.64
